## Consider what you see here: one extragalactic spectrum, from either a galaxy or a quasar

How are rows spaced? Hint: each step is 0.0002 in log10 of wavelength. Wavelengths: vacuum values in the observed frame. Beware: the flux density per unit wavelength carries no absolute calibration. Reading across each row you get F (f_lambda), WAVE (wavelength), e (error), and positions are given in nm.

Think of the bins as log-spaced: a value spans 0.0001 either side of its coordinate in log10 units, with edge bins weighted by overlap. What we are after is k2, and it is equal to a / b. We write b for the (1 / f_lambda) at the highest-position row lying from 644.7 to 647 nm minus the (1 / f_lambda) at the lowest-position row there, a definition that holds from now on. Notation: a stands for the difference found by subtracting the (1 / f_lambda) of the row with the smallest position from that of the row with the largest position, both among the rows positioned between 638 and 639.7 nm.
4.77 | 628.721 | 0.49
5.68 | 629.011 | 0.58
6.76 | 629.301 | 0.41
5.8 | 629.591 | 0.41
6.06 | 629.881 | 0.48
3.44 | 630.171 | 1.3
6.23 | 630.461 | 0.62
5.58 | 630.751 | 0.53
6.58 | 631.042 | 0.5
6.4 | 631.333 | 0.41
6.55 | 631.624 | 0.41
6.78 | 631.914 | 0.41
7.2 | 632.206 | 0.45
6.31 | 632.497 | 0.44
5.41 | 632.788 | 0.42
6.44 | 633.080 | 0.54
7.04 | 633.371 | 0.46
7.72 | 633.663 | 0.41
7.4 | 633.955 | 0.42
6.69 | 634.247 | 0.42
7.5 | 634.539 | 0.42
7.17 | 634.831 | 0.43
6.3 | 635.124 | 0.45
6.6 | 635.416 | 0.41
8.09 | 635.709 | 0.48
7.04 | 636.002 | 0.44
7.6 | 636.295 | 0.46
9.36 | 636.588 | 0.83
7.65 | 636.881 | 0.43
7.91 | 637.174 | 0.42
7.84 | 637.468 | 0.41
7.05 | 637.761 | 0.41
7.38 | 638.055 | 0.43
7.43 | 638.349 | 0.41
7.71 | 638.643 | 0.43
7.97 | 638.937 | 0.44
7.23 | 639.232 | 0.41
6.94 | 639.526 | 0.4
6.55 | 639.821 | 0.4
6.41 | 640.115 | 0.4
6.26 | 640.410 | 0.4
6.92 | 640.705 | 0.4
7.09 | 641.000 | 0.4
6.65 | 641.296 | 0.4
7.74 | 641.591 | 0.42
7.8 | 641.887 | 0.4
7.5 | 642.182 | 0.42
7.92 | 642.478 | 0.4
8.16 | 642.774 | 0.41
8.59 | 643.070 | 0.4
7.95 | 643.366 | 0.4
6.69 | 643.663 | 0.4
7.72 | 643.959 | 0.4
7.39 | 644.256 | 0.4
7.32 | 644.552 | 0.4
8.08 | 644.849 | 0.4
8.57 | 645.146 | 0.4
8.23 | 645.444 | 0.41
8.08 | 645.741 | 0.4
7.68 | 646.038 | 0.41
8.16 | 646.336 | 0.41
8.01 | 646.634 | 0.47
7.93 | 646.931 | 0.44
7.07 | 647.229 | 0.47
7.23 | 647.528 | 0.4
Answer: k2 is 3.7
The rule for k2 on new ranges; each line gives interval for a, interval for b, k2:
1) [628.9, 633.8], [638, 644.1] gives 7.8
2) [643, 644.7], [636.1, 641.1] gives 2.1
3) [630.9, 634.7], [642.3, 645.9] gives 7.5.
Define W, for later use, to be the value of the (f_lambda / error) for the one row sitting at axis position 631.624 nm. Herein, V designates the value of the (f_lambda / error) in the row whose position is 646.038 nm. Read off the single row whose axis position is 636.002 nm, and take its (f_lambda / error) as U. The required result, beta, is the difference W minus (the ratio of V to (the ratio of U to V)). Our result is -6.0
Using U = 16.0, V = 18.7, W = 16.0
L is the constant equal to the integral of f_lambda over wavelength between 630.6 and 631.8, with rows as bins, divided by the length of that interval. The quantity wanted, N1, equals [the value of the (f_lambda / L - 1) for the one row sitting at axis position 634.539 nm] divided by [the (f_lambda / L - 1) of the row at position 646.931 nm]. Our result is 0.7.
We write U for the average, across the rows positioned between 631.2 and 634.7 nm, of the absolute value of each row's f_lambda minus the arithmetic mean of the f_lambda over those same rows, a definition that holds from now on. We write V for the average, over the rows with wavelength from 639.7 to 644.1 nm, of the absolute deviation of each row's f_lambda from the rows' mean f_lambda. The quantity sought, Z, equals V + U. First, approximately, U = 0.49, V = 0.63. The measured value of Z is 1.12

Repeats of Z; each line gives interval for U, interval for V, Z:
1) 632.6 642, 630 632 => 1.37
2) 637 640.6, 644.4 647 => 0.73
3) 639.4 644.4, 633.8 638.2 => 1.10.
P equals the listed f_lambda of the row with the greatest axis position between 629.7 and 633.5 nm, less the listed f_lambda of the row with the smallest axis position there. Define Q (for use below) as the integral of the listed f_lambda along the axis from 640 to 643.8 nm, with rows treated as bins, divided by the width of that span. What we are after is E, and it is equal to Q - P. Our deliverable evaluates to 6.4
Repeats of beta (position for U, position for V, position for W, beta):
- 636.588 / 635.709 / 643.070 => -3.7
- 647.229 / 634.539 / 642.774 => -1.3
